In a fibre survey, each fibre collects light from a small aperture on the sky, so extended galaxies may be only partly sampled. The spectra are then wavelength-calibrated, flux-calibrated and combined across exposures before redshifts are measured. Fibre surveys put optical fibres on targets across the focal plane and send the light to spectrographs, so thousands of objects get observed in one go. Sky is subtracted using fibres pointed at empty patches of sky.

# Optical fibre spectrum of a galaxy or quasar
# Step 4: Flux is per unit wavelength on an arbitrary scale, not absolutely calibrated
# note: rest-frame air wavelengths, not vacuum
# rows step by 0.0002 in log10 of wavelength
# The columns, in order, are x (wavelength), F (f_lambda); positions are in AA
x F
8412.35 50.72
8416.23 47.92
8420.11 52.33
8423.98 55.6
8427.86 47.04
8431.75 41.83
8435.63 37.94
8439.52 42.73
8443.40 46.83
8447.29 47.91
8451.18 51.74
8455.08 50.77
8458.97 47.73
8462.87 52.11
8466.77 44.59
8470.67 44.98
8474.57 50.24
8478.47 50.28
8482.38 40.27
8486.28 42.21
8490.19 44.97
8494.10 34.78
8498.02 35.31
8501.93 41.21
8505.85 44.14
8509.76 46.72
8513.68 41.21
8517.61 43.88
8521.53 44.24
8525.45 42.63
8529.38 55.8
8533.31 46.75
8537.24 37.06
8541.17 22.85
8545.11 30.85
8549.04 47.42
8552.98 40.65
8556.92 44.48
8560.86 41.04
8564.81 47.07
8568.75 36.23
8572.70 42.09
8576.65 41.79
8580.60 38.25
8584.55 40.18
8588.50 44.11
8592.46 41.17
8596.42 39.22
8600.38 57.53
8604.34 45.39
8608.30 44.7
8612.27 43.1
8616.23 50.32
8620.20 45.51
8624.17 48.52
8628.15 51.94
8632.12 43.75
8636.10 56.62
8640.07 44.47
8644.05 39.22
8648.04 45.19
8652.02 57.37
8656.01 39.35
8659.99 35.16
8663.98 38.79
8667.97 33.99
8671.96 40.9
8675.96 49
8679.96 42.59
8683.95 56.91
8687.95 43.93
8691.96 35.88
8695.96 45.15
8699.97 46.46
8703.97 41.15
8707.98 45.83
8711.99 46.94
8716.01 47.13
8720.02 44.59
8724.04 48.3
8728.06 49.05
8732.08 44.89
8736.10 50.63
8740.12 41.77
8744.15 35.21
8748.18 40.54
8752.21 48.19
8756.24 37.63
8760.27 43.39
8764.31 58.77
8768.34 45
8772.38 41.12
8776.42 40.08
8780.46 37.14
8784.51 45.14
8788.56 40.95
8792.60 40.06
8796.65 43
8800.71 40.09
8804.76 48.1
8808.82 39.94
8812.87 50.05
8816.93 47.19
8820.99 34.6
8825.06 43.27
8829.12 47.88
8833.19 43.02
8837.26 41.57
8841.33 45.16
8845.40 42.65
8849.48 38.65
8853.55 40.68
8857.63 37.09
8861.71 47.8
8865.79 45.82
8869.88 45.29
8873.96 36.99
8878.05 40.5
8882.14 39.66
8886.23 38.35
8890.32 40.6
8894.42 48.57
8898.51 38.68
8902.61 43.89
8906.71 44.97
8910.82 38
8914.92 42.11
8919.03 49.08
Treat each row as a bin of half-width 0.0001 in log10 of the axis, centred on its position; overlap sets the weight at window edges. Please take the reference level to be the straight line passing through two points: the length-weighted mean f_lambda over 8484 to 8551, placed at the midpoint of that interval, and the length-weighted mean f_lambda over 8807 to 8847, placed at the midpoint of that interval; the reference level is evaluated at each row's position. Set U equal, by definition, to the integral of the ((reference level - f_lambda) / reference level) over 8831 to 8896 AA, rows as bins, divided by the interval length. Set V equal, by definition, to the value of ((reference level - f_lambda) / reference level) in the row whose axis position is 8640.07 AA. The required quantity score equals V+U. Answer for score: -0.012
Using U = 0.042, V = -0.05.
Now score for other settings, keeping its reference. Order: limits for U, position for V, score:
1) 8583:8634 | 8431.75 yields -0.121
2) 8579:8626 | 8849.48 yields 0.046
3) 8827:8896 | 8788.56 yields 0.088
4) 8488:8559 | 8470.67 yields -0.100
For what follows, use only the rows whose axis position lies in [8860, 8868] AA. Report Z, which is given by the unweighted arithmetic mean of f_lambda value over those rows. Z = 47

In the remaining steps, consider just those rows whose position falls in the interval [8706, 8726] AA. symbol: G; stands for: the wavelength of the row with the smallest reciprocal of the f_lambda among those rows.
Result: 8724.04 AA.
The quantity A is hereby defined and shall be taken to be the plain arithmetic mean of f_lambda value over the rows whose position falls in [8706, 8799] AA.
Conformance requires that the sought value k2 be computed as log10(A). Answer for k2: 1.64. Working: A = 44.1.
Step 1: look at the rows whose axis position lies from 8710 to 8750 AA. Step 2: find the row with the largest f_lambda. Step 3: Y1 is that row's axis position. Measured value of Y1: 8736.10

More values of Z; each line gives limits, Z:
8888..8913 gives 42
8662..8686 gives 44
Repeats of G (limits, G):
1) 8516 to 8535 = 8529.38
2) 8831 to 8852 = 8841.33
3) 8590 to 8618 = 8600.38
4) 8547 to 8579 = 8549.04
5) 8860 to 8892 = 8861.71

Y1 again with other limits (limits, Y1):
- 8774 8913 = 8812.87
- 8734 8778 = 8764.31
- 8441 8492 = 8462.87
